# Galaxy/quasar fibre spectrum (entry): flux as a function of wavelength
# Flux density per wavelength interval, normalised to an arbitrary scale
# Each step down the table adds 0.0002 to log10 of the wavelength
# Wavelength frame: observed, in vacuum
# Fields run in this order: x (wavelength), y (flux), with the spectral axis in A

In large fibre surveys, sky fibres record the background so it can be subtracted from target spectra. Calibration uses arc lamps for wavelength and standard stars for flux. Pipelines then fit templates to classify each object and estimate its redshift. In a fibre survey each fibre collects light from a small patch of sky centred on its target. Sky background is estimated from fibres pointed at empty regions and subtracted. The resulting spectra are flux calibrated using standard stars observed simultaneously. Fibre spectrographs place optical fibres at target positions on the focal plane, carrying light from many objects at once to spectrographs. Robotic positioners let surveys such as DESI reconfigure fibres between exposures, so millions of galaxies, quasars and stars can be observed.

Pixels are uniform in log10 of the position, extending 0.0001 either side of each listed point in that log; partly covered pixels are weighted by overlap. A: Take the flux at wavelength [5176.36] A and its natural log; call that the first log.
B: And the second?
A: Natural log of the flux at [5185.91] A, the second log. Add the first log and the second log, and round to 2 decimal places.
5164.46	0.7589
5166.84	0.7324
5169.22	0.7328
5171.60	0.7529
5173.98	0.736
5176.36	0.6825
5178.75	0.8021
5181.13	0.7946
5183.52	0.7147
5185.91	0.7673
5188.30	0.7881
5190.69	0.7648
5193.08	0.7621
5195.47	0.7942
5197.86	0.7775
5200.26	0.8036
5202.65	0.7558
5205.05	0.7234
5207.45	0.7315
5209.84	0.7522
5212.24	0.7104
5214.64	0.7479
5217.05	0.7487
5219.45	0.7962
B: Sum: -0.65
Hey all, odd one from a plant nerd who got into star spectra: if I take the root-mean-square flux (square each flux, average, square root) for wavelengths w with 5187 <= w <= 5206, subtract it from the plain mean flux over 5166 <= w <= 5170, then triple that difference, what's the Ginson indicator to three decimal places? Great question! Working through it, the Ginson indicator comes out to -0.117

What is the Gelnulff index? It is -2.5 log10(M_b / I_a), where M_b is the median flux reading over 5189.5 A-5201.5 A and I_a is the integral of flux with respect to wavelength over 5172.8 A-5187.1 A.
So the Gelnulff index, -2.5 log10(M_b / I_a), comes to 2.85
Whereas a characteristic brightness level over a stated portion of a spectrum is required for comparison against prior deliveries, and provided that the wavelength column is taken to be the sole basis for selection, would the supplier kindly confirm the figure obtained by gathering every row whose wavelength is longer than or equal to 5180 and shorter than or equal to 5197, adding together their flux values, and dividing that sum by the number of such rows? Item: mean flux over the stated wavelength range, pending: 0.769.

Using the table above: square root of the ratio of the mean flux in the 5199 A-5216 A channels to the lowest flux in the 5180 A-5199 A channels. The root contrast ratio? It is 1.02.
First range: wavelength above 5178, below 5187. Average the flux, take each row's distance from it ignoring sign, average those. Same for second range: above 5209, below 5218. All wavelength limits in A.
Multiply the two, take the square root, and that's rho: 0.021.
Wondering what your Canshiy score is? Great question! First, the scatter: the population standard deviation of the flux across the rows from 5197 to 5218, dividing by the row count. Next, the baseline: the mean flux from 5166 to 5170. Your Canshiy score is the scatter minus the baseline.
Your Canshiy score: -0.706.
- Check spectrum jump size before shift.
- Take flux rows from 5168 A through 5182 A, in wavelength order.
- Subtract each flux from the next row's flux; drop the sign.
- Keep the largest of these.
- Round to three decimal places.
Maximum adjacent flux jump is 0.120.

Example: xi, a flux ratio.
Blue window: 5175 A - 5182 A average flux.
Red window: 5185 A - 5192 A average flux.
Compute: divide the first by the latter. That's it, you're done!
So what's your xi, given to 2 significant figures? 0.98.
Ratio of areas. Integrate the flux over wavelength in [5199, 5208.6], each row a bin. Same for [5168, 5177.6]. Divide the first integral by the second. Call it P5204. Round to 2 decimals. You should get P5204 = 1.04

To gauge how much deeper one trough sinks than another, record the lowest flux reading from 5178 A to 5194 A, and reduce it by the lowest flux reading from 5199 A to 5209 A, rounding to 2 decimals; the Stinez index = -0.01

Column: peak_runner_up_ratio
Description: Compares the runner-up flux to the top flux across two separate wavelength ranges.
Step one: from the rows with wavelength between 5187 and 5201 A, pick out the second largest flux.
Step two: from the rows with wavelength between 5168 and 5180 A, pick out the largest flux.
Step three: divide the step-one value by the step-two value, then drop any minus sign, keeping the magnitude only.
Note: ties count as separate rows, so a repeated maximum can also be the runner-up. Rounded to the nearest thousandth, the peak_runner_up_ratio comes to 0.990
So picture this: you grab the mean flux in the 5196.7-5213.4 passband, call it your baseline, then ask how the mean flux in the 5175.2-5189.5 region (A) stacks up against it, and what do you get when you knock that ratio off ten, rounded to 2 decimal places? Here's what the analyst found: 8.99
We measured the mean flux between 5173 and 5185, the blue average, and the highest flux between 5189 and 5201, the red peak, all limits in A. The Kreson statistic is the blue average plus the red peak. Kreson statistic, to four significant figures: 1.550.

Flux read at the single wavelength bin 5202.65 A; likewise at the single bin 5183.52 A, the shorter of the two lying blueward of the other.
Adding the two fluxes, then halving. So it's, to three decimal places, 0.735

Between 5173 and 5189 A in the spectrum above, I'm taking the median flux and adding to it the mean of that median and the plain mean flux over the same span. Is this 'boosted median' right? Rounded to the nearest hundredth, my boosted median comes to 1.53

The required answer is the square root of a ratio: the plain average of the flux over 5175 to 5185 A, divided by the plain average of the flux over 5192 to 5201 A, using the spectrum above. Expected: 0.98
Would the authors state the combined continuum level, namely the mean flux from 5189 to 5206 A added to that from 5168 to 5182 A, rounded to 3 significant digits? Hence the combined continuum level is 1.52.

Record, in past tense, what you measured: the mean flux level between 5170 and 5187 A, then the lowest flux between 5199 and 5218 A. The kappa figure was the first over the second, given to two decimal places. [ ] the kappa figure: 1.06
